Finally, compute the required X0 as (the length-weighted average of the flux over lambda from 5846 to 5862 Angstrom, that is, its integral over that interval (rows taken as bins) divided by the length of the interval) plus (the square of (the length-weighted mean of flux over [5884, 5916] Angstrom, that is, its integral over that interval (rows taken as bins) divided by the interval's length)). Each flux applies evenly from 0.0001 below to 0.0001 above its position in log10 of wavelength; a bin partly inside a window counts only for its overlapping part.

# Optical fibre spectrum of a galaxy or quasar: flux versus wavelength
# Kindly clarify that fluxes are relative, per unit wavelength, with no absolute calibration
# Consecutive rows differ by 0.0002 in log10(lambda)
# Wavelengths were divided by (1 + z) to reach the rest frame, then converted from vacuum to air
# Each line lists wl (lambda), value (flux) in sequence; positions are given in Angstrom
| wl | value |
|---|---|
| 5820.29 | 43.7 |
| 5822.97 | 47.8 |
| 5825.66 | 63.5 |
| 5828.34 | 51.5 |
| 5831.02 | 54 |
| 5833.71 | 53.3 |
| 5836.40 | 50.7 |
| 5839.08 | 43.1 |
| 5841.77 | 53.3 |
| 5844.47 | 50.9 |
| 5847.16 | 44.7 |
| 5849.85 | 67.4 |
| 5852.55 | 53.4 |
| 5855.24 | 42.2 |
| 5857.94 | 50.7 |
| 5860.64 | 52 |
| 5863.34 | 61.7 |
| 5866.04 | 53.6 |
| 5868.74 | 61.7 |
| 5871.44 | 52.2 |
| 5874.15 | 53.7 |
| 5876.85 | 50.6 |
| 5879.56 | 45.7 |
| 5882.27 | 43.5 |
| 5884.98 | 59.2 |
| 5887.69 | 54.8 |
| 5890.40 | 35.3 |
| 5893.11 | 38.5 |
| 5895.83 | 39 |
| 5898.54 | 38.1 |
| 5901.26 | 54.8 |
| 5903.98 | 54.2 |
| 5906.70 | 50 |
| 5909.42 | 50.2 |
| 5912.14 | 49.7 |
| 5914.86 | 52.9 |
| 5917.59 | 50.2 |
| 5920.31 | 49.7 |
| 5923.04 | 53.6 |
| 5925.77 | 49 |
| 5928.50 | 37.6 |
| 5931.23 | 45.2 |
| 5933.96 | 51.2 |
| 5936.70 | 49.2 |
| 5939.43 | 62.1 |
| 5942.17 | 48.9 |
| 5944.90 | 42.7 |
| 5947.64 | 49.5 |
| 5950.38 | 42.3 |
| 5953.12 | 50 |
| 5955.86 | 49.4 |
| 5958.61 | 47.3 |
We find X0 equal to 2347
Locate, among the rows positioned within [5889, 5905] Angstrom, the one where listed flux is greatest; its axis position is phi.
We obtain 5901.26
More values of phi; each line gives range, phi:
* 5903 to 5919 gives 5903.98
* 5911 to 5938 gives 5923.04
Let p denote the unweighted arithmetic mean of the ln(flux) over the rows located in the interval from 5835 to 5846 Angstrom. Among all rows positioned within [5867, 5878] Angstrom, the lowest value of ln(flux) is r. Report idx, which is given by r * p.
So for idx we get 15.30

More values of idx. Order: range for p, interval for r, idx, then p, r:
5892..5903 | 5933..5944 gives 14.55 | 3.74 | 3.89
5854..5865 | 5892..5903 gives 14.33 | 3.94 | 3.64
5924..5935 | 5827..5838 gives 14.98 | 3.82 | 3.93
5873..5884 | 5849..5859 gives 14.50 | 3.88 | 3.74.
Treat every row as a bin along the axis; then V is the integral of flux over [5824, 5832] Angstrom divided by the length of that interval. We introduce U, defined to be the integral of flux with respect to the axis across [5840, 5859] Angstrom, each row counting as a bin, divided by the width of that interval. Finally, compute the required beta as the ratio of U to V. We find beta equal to 0.92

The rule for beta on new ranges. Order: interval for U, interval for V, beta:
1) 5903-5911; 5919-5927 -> 1.01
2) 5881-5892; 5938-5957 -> 0.97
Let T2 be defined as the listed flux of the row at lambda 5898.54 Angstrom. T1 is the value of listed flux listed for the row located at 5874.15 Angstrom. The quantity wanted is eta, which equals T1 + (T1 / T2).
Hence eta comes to 55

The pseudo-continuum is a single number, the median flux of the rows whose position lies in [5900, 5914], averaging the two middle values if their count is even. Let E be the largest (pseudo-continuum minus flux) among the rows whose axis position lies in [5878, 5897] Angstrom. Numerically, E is 15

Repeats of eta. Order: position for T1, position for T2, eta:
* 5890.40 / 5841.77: 36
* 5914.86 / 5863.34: 54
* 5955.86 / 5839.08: 51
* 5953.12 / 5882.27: 51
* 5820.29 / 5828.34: 45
